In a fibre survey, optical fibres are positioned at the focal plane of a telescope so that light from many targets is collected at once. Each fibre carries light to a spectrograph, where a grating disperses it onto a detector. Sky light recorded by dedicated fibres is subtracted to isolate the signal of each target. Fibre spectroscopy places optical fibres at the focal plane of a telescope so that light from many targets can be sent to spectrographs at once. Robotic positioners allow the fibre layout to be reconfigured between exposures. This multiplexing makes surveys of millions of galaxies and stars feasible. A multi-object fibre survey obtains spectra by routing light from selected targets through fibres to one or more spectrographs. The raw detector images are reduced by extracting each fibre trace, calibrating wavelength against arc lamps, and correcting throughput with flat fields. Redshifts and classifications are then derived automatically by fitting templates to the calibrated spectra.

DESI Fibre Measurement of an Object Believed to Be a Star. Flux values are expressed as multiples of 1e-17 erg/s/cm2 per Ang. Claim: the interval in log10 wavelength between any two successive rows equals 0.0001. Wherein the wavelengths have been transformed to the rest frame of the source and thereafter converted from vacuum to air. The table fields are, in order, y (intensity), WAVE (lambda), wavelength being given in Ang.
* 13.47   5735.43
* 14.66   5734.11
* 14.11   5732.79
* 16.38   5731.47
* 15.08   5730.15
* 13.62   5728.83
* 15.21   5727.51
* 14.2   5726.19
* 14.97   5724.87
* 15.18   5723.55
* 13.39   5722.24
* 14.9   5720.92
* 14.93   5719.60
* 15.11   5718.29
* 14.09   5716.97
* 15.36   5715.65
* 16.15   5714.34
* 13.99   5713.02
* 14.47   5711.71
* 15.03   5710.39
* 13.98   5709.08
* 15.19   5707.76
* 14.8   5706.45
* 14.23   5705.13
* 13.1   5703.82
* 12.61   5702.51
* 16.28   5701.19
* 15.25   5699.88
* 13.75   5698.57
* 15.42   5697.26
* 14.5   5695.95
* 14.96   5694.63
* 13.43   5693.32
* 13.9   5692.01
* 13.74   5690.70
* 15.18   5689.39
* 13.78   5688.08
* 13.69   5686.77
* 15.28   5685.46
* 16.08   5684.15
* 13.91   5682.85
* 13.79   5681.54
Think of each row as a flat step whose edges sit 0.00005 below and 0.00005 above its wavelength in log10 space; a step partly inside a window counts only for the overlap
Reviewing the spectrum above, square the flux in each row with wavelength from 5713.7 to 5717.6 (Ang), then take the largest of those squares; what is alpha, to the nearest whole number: 261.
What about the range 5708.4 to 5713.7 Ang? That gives 226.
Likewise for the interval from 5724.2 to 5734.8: 268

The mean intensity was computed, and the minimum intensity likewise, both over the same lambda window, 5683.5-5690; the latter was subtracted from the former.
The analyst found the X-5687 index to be 1.1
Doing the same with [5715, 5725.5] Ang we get 1.4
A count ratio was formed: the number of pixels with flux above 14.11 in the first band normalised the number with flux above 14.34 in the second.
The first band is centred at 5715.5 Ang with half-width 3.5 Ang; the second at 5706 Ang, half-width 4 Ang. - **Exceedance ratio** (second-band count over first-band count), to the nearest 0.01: 0.67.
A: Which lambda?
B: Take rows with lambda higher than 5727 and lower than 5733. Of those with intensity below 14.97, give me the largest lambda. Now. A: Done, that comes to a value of 5732.79 Ang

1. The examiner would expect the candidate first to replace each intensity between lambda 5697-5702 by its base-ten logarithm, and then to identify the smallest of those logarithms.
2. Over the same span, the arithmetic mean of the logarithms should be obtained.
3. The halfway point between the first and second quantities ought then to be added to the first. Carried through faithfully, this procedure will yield 2.30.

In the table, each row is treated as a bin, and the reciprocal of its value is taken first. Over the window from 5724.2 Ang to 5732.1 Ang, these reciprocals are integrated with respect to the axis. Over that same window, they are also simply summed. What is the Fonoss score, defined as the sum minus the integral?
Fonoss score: -0.13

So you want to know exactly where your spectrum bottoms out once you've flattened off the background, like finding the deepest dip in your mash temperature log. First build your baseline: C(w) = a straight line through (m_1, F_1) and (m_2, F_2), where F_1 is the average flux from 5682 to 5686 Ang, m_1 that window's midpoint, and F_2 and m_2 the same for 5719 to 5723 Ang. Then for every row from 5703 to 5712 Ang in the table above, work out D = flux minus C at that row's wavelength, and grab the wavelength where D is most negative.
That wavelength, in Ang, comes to 5703.82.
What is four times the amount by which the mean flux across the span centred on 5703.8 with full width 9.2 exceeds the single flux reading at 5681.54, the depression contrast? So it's 2.8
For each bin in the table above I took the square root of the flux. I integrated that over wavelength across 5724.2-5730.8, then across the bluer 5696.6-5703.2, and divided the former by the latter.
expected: 1.00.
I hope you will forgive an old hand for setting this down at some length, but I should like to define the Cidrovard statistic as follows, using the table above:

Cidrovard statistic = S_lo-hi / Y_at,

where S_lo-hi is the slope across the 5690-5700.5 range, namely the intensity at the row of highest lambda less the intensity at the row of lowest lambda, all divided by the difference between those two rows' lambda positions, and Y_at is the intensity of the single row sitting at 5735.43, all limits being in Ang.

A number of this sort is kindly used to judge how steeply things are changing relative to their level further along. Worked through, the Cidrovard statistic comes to 0.012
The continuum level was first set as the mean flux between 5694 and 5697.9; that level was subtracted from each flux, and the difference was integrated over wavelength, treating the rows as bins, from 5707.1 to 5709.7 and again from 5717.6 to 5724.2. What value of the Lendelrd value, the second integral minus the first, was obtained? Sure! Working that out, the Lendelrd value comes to -1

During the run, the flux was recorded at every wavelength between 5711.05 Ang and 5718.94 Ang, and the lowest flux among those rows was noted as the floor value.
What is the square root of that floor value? 3.74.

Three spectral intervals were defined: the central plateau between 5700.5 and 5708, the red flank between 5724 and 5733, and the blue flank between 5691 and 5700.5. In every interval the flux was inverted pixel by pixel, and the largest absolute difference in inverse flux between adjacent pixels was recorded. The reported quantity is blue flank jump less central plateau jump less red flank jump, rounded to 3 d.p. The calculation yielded -0.020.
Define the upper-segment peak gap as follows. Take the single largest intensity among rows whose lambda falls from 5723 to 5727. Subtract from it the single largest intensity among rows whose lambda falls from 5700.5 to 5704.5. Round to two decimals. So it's -1.10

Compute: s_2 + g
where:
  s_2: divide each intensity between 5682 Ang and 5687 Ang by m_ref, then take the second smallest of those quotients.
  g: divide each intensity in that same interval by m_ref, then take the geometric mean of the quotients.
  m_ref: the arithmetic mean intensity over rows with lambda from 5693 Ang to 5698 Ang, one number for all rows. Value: 1.96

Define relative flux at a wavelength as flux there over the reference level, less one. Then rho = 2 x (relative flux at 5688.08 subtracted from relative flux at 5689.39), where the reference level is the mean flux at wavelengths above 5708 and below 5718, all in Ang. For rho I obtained 0.19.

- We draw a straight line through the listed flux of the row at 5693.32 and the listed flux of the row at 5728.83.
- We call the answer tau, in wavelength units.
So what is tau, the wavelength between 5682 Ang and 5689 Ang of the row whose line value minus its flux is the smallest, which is 5684.15 Ang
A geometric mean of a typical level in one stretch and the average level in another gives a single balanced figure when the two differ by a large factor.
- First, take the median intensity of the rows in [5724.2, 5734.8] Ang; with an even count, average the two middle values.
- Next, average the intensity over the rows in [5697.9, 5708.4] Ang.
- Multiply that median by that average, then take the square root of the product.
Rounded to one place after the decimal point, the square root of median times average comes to 14.6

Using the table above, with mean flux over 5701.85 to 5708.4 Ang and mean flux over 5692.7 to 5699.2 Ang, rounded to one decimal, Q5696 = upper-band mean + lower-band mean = 28.4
